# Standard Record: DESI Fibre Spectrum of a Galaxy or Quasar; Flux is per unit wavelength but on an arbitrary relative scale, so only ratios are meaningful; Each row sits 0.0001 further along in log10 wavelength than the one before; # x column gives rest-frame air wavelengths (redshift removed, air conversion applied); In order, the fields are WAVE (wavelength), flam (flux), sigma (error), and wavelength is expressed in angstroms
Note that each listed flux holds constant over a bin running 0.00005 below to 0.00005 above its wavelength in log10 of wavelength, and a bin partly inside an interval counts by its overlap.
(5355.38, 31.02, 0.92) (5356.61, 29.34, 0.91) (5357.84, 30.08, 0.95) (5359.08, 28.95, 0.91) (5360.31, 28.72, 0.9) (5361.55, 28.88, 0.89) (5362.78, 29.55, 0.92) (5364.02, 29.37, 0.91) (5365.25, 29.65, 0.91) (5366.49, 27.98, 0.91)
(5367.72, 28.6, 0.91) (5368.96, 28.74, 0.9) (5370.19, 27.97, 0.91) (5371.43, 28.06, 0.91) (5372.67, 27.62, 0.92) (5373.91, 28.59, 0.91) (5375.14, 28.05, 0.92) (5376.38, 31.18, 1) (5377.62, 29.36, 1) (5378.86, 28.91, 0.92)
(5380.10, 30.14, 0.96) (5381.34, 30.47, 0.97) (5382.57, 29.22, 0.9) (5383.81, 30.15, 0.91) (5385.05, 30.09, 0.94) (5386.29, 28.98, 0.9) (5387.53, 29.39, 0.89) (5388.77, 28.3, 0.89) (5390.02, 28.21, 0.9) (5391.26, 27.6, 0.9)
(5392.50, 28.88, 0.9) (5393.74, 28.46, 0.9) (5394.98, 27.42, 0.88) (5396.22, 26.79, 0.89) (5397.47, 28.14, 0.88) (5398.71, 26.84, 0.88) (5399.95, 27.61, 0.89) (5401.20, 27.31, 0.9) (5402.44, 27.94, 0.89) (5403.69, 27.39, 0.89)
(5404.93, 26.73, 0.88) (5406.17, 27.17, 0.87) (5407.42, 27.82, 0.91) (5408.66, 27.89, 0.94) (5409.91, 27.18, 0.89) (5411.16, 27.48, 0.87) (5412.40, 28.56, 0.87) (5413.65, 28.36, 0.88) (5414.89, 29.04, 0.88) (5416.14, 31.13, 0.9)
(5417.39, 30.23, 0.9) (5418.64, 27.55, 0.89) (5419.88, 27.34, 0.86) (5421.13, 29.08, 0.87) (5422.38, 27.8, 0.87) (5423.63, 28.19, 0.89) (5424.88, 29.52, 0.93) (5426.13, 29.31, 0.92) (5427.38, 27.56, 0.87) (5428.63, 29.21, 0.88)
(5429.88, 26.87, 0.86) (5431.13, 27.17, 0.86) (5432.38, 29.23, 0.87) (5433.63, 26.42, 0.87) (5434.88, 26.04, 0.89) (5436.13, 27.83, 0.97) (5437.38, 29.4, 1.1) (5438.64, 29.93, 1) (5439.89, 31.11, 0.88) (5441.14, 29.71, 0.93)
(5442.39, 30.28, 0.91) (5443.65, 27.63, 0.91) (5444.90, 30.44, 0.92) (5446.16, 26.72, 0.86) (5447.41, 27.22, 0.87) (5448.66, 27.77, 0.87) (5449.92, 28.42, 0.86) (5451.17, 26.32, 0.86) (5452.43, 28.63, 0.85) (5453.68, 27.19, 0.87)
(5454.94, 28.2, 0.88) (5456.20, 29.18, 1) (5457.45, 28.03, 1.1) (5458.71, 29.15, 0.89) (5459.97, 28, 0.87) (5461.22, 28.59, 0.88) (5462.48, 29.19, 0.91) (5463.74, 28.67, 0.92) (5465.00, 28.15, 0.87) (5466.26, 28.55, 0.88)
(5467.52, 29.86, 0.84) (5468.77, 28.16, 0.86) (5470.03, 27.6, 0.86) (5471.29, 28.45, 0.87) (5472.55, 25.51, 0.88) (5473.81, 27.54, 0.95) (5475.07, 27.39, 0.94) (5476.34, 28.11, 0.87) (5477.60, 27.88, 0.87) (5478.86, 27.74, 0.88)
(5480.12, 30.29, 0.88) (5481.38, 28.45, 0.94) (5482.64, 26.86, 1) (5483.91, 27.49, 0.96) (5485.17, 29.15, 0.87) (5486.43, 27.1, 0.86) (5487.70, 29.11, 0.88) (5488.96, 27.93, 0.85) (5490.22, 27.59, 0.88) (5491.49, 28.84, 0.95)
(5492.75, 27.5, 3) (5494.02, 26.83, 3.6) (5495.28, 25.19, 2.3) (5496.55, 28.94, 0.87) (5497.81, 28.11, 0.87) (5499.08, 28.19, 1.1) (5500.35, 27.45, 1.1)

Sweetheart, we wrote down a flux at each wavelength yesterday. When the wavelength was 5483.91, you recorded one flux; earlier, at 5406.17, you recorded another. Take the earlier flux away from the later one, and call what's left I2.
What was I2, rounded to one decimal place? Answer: 0.3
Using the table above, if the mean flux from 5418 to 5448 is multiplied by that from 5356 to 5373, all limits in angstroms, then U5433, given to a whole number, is 819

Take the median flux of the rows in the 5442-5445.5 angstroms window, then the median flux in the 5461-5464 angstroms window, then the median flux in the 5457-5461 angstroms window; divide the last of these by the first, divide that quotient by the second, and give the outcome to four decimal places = 0.0323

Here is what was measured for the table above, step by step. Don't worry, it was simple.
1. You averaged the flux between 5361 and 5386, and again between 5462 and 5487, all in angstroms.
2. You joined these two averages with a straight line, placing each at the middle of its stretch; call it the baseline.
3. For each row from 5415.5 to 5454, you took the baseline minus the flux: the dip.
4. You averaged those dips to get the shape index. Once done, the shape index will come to 0.1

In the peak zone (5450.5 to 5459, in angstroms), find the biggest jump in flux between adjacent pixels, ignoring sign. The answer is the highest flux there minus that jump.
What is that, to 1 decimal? 26.9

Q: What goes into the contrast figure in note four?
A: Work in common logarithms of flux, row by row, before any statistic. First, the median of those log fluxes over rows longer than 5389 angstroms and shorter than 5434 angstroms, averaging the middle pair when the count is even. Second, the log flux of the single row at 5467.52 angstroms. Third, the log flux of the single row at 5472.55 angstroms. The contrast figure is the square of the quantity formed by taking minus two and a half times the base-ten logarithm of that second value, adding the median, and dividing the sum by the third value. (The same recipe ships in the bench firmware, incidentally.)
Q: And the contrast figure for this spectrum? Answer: 0.528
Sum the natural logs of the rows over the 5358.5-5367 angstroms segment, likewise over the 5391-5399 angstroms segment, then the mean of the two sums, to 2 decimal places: 23.41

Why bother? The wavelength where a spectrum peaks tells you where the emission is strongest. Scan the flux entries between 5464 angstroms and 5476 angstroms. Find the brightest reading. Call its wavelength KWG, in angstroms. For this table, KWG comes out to 5467.52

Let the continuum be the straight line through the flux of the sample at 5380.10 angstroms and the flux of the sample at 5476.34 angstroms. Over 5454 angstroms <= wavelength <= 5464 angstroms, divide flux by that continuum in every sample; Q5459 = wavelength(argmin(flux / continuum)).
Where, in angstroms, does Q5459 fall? 5457.45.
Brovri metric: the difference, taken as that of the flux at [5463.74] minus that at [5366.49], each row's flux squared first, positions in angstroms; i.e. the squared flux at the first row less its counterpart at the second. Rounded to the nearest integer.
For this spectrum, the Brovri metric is 39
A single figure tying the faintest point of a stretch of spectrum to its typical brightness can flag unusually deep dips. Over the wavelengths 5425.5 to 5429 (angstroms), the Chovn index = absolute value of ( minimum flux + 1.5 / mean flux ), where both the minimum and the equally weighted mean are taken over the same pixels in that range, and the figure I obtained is 27.6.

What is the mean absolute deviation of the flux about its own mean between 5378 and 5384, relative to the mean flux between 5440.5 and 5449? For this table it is 0.020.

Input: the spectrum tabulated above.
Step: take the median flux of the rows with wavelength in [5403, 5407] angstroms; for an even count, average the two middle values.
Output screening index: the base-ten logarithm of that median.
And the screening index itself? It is 1.434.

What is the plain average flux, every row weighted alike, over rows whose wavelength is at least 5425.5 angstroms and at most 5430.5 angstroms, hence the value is 28.2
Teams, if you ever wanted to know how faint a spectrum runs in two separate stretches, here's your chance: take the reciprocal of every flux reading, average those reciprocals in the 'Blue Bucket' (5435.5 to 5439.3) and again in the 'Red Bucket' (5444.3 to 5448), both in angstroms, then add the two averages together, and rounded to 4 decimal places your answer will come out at 0.0701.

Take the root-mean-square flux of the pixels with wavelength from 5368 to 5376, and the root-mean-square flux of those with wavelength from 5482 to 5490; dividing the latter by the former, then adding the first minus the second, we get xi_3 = 1.2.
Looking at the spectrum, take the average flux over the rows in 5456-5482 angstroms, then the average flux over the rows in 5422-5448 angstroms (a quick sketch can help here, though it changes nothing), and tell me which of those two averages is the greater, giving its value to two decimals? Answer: 28.46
